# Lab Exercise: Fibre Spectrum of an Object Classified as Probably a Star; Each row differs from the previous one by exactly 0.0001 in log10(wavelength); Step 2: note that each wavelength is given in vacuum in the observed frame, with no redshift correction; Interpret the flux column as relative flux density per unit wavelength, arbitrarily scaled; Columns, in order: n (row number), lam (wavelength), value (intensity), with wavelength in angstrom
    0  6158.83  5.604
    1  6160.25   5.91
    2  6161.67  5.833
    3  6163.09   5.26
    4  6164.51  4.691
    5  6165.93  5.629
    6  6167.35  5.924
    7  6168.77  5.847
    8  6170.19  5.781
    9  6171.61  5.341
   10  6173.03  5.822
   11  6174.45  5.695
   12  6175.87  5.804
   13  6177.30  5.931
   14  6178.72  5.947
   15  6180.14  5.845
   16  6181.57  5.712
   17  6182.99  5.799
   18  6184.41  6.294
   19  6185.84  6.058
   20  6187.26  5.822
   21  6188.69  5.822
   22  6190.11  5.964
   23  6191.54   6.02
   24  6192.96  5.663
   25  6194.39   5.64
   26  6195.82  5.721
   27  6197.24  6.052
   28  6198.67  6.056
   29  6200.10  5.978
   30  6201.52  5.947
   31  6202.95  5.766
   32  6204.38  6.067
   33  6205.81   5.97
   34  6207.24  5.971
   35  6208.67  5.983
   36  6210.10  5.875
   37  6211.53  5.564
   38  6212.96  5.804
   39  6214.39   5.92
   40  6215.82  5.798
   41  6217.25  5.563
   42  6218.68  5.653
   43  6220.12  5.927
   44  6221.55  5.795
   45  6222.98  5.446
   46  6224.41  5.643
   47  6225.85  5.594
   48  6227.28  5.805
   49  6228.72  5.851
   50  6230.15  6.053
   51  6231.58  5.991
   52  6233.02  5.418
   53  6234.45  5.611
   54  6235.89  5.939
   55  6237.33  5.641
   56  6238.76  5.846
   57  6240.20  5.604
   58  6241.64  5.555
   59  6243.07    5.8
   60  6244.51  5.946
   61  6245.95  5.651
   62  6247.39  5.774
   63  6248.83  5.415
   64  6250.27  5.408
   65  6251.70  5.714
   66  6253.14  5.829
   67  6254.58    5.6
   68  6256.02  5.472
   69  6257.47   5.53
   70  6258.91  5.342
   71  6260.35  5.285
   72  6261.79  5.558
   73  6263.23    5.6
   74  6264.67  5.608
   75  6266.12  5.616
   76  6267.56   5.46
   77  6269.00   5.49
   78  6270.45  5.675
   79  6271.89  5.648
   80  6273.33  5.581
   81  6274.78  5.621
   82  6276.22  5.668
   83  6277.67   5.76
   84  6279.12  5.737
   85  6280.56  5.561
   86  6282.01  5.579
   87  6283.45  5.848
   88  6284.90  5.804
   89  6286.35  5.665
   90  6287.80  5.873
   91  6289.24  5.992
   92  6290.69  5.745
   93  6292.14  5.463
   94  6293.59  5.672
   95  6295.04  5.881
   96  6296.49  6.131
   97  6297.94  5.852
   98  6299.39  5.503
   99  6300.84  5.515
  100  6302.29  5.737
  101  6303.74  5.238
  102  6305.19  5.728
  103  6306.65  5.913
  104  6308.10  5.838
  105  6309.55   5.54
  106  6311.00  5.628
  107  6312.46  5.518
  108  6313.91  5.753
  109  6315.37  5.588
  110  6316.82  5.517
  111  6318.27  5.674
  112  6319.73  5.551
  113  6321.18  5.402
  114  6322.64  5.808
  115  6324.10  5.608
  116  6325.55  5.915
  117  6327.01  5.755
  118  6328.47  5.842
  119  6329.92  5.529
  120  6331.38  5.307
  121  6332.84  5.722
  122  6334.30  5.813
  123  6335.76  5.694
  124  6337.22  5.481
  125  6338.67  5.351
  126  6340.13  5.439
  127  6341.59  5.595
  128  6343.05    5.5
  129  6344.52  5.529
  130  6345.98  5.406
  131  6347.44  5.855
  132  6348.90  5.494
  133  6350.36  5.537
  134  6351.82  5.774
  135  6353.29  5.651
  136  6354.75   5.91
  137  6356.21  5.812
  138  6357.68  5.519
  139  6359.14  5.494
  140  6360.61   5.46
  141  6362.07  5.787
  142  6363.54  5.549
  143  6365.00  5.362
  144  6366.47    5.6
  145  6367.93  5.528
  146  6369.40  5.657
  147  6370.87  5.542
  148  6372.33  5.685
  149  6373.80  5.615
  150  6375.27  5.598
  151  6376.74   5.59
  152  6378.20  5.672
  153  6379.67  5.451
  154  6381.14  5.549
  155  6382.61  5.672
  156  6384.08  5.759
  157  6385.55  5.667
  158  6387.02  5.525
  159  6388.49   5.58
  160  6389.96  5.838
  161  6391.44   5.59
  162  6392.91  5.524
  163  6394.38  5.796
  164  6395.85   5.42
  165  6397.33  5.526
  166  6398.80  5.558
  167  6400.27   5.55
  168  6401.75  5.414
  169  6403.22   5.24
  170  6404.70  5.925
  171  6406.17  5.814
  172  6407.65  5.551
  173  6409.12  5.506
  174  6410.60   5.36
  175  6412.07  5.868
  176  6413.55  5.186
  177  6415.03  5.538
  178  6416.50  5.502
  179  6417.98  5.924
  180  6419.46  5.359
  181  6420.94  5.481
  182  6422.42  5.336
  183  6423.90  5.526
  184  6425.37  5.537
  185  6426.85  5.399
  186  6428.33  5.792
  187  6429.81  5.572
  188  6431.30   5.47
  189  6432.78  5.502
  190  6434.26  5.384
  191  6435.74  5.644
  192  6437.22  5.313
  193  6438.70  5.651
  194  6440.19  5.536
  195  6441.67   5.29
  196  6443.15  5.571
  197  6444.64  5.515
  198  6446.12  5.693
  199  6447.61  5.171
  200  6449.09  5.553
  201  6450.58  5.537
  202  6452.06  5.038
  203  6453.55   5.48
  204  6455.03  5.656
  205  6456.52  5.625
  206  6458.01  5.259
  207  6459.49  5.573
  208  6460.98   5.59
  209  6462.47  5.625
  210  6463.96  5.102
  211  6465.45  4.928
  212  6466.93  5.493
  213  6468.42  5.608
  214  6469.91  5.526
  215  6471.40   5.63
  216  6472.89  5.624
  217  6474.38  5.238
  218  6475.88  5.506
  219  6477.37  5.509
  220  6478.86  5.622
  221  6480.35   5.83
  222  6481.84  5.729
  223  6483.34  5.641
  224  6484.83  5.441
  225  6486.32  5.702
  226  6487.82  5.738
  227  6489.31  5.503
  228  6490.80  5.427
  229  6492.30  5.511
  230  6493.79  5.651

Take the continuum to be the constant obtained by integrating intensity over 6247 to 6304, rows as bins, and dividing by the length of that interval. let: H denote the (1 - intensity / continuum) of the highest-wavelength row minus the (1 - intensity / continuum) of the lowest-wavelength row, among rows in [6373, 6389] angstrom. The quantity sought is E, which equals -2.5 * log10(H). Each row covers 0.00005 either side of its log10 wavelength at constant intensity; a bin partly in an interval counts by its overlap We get 5.5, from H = 0.01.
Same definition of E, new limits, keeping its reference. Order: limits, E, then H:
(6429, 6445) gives 5.0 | 0.01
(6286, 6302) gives 3.9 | 0.03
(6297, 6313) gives 3.1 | 0.06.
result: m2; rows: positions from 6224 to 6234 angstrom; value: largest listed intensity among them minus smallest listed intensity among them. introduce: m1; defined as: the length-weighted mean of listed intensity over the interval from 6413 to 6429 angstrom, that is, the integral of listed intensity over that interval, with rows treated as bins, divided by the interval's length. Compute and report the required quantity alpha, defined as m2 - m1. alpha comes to -4.88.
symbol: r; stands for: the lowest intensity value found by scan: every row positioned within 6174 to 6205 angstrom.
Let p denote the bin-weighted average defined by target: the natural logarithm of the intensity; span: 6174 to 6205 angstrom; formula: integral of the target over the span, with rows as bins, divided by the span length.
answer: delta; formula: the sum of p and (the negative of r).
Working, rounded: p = 1.77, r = 5.64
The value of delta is -3.87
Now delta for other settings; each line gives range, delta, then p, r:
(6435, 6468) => -3.23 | 1.69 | 4.928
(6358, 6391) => -3.64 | 1.72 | 5.362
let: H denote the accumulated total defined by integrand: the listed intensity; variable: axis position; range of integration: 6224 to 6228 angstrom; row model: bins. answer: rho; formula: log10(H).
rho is 1.4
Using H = 23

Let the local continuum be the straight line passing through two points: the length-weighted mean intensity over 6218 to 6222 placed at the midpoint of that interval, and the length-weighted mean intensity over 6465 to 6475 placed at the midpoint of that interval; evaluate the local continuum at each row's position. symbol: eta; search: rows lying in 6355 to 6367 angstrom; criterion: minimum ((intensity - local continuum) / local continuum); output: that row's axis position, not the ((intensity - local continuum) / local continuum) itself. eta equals 6365.00 angstrom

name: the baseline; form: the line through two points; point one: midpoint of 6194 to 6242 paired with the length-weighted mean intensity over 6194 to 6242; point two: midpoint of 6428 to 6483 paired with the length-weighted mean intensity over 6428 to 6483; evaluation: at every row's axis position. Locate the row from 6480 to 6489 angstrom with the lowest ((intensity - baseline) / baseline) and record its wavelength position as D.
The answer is 6484.83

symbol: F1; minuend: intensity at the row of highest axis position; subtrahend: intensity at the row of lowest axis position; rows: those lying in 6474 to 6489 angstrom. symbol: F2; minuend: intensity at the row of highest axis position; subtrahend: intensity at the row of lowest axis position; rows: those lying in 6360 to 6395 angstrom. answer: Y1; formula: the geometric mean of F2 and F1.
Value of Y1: 0.41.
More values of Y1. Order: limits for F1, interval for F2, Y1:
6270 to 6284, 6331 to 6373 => 0.26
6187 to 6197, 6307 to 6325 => 0.15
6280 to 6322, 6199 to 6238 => 0.23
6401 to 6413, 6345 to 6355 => 0.48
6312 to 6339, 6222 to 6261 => 0.16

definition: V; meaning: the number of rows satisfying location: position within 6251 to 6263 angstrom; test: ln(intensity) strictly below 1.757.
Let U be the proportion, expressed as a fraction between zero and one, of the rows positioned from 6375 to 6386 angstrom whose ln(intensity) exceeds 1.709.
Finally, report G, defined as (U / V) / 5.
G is 0.025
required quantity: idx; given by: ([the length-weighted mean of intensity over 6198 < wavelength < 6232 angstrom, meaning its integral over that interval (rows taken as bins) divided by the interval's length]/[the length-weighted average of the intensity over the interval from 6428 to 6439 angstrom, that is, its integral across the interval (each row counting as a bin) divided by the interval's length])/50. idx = 0.0211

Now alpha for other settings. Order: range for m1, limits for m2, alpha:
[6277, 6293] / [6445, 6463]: -5.07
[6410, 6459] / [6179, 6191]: -4.91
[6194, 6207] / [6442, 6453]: -5.26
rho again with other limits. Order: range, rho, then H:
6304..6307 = 1.2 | 17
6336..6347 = 1.8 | 60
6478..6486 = 1.7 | 45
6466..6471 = 1.4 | 28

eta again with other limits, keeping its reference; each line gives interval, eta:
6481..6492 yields 6490.80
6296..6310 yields 6303.74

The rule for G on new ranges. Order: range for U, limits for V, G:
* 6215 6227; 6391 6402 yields 0.025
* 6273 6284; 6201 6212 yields 0.100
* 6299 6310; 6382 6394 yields 0.018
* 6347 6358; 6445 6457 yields 0.019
